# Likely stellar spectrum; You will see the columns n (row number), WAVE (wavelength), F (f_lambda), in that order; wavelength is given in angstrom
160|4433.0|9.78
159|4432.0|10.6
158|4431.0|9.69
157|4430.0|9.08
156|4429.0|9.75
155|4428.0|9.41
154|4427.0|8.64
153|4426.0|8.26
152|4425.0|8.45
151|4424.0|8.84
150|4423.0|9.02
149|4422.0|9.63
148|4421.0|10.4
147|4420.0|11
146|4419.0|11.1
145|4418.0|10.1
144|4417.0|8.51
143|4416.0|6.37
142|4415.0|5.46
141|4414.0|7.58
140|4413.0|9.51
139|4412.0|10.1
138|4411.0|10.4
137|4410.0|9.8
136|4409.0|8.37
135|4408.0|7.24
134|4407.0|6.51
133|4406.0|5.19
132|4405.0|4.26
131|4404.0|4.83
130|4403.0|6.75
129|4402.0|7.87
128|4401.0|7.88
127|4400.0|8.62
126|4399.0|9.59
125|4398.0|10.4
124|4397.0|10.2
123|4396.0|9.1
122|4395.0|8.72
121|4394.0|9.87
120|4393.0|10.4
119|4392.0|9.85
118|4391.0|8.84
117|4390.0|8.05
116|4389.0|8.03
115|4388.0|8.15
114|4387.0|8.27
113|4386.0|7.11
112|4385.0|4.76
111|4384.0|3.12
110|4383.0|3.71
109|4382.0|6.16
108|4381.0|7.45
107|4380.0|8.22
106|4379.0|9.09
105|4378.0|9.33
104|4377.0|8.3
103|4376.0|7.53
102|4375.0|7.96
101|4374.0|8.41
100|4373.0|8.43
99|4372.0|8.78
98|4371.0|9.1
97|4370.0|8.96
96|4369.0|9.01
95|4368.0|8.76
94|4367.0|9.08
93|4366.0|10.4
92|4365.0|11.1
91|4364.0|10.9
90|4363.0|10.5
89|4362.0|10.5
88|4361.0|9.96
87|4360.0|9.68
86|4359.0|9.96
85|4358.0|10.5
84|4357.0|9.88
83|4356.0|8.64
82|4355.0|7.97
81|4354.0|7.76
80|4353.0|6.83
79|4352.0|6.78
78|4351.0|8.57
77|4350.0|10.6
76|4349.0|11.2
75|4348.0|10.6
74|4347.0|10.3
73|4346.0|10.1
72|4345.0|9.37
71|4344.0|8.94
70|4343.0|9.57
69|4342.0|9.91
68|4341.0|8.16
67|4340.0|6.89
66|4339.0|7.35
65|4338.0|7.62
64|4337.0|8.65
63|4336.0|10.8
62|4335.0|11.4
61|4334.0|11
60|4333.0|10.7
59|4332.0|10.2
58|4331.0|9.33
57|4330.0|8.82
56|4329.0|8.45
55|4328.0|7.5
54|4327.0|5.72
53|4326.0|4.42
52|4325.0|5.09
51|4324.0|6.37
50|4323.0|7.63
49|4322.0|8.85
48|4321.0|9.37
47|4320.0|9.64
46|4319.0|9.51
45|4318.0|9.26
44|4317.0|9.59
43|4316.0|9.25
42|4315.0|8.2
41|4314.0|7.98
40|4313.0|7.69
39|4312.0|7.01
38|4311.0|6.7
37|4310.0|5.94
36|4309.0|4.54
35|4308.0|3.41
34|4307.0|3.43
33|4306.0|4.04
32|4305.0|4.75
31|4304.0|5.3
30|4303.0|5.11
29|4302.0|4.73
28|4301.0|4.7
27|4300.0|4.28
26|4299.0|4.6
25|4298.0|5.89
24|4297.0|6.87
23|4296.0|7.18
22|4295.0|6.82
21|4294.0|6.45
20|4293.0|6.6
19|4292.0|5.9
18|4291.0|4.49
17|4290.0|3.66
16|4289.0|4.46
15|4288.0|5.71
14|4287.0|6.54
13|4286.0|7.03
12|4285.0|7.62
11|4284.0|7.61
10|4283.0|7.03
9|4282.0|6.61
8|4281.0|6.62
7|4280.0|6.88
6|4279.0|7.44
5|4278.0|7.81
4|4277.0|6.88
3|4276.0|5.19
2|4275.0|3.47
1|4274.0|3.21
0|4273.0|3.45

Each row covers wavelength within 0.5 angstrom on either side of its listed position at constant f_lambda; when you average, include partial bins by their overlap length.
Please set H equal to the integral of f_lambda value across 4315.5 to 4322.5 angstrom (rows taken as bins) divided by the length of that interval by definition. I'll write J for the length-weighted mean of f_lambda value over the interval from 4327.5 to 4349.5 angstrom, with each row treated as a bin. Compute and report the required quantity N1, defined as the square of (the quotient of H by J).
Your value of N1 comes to 1.0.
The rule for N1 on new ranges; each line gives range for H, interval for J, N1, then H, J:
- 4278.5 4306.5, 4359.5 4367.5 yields 0.3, 5.9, 10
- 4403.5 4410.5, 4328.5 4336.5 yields 0.4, 6.6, 10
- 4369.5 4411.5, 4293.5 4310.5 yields 2.4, 7.9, 5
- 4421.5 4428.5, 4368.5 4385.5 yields 1.4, 8.9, 8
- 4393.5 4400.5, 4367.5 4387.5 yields 1.6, 9.5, 8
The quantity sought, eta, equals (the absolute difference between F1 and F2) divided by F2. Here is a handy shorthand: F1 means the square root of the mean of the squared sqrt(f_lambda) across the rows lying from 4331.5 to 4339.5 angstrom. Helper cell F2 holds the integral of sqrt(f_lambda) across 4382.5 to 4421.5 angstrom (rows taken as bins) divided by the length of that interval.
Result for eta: 0.106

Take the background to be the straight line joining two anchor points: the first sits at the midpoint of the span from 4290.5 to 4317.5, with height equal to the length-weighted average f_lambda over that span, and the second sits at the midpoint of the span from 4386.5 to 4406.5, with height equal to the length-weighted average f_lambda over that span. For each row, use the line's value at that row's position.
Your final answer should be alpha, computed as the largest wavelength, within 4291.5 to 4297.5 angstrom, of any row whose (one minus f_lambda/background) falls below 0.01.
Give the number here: 4297.0 angstrom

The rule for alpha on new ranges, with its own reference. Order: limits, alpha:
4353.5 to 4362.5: 4362.0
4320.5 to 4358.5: 4358.0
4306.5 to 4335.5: 4335.0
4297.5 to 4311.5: 4311.0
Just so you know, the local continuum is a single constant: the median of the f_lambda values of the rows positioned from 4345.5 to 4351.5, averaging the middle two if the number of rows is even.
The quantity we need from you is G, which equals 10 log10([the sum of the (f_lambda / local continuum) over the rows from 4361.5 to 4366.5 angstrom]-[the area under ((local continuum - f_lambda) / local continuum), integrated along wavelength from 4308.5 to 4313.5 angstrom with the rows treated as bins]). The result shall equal 5.0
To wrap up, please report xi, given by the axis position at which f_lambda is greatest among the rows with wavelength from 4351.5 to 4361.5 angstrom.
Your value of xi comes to 4358.0 angstrom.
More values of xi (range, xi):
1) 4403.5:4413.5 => 4411.0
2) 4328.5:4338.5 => 4335.0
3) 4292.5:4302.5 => 4296.0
